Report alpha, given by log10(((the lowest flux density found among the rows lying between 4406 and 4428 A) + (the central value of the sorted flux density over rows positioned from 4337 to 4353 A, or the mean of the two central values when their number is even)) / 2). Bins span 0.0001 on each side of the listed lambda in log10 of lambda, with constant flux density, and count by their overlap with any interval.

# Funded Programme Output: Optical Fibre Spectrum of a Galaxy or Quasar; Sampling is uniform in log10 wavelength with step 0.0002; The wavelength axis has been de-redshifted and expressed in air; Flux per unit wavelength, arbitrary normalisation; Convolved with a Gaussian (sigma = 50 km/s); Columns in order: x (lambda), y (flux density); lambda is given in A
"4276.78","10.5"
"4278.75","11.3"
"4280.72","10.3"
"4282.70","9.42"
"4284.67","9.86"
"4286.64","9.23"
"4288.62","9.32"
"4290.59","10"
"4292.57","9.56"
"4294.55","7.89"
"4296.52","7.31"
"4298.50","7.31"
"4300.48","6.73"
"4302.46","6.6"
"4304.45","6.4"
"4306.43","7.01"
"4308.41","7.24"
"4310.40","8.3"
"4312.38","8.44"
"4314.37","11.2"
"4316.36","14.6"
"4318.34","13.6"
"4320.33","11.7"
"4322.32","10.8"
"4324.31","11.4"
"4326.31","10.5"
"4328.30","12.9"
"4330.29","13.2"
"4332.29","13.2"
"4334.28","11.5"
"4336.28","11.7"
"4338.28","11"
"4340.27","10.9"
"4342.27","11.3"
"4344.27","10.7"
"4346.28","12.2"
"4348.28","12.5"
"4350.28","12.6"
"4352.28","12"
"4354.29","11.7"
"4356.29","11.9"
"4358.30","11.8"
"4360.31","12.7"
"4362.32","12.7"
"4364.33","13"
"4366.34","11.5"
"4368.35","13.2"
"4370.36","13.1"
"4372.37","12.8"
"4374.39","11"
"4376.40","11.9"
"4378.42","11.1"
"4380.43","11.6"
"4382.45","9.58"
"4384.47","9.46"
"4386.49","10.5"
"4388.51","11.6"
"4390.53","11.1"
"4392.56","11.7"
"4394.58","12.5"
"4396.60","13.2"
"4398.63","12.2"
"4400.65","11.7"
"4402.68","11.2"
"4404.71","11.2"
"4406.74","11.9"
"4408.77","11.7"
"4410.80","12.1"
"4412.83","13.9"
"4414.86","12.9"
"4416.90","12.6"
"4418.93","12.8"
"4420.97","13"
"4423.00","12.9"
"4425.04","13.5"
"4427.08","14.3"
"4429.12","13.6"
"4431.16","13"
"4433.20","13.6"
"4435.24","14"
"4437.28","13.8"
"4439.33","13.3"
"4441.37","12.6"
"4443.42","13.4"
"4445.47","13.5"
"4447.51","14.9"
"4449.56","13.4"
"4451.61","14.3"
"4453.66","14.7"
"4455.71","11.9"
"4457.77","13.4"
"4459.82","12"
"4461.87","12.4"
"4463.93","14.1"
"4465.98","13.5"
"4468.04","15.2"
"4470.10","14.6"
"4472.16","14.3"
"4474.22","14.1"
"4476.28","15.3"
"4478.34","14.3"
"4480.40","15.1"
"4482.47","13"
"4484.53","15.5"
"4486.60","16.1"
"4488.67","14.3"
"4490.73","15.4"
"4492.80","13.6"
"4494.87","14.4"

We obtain 1.07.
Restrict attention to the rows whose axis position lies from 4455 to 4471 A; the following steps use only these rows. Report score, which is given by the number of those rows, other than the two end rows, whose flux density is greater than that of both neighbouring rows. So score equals 3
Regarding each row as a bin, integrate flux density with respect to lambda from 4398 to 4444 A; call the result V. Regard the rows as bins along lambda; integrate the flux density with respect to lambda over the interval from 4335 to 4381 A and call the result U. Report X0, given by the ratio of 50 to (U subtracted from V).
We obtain 1.23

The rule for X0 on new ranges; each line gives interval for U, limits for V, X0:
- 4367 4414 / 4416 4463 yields 0.67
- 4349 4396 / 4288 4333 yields -0.44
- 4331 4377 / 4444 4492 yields 0.40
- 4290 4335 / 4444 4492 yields 0.21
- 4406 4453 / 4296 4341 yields -0.30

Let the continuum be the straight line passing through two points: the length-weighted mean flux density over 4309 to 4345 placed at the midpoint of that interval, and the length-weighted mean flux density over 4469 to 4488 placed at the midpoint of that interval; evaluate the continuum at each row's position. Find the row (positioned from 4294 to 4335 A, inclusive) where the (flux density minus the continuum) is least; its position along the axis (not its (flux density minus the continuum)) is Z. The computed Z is 4304.45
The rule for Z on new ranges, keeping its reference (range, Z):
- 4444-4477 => 4455.71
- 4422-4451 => 4441.37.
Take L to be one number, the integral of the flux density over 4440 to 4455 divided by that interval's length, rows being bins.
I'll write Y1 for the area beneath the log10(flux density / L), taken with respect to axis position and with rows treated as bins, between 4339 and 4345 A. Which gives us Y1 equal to -0.6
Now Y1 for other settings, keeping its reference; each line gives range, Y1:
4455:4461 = -0.3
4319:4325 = -0.5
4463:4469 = 0.1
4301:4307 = -1.9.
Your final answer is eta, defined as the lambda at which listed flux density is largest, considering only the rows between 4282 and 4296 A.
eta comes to 4290.59 A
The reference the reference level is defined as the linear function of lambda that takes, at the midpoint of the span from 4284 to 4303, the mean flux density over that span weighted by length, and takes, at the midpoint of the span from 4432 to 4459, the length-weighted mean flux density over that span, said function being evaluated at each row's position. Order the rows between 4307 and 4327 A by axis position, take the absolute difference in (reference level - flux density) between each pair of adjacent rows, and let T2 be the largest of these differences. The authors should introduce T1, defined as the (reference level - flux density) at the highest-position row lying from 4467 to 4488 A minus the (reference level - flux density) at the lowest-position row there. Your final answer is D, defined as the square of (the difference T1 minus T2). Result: 13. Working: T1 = 0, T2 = 3.3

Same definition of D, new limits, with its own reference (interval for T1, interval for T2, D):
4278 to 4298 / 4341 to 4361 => 10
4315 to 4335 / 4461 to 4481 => 4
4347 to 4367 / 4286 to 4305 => 0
